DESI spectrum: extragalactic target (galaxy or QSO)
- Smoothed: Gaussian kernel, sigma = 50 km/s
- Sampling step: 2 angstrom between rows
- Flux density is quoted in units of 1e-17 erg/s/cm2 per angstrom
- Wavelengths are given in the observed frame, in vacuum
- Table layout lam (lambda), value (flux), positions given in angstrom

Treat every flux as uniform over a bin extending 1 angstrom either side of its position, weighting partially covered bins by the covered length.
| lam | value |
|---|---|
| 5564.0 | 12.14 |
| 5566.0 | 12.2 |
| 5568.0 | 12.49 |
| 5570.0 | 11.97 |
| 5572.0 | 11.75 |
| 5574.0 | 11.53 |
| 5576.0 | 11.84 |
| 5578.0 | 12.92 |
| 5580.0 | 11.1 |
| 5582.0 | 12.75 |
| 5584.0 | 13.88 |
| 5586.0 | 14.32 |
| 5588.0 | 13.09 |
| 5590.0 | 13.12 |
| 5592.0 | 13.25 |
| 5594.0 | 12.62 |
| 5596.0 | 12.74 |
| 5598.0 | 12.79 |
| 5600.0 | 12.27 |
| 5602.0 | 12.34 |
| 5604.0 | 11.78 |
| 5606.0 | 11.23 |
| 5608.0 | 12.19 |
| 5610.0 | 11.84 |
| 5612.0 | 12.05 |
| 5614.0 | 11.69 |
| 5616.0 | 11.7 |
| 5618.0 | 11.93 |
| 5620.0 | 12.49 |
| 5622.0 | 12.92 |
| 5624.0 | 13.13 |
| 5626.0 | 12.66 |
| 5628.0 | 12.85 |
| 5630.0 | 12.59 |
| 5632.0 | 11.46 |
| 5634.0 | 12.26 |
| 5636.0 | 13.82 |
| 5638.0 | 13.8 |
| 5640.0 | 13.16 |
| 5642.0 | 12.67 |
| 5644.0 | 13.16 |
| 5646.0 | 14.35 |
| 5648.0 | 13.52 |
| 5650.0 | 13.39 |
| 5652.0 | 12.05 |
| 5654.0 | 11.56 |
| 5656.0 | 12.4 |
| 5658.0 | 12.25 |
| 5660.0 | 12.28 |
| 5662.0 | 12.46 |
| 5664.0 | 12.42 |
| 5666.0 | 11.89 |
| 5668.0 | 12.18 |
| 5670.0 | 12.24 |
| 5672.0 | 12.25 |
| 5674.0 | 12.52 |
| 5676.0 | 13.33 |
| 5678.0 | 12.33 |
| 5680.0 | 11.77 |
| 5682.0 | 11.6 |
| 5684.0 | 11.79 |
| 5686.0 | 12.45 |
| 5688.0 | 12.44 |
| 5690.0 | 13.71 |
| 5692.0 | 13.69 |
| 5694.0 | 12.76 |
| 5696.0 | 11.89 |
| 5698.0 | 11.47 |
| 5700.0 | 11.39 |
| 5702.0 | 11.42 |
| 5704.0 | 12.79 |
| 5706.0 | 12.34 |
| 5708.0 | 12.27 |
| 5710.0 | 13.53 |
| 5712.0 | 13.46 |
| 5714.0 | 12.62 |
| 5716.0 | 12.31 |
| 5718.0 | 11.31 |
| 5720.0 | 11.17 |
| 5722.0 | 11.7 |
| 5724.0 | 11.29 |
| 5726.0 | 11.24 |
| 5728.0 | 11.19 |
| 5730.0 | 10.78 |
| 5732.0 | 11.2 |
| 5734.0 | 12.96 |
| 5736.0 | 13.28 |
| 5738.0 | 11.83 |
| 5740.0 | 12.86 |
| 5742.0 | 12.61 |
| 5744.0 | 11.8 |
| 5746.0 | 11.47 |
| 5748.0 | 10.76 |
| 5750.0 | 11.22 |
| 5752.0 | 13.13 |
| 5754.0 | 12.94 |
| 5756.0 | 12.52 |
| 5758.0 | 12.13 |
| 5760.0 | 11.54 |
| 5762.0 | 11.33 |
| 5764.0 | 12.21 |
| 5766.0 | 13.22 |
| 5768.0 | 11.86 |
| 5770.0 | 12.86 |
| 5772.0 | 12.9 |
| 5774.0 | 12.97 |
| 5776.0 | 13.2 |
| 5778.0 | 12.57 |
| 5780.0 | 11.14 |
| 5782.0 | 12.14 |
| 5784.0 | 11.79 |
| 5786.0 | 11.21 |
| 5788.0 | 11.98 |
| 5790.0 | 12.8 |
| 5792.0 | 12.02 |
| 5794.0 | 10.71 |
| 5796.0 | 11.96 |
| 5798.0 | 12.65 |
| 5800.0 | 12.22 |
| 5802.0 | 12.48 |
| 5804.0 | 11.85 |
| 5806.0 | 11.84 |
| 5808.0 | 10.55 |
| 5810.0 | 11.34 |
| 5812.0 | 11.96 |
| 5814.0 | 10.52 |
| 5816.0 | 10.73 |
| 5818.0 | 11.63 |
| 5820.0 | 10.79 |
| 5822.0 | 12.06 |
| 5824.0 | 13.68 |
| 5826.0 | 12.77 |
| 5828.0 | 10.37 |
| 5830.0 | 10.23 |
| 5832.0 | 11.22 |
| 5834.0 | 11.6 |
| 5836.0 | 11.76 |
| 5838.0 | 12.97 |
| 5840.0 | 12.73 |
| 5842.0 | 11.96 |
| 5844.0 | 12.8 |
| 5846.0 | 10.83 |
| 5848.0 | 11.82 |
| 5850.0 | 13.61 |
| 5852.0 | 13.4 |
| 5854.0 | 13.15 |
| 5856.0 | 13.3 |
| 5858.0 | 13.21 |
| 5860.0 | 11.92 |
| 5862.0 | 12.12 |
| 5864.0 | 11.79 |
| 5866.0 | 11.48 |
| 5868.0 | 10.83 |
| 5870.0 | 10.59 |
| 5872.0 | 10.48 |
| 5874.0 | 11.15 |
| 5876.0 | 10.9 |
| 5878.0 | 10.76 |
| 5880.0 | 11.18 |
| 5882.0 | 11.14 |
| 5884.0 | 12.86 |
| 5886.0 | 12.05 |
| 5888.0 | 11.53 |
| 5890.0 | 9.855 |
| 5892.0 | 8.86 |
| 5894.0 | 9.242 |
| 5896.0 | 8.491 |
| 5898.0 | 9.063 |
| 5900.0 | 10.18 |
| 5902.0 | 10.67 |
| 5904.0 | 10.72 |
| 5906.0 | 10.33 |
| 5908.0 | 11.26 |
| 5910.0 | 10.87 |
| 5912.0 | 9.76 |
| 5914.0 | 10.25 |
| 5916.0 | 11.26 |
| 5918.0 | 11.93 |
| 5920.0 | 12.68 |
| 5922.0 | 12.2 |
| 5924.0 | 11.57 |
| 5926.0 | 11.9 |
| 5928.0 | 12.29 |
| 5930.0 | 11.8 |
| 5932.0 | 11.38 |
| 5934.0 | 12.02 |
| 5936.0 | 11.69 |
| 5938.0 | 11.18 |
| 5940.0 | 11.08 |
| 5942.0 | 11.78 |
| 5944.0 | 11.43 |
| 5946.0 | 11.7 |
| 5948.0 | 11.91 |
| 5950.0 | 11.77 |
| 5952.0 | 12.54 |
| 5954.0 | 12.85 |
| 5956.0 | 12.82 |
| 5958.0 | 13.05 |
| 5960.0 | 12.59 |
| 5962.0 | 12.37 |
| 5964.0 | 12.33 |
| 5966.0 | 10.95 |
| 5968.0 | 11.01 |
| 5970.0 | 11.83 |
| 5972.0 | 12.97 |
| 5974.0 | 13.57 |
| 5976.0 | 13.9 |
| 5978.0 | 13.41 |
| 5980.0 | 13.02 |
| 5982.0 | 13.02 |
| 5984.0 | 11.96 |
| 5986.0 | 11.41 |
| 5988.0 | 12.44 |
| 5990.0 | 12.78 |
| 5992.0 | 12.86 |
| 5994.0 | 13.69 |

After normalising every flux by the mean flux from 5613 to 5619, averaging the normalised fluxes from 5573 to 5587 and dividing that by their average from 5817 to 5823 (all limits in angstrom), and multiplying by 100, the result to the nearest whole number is 110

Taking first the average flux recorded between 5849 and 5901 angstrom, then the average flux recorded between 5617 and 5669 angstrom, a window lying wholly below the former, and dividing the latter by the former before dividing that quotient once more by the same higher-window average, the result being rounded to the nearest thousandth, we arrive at 0.100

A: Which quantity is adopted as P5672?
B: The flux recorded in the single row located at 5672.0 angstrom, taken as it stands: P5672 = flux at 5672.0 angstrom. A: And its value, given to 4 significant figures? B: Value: 12.25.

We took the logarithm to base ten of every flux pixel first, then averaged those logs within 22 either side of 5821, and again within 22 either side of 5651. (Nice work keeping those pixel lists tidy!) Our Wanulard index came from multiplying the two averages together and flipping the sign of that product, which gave -1.175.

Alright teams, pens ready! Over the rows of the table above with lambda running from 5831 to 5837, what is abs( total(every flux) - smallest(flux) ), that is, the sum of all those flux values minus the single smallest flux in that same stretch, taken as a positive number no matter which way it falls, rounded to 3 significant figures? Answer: 23.4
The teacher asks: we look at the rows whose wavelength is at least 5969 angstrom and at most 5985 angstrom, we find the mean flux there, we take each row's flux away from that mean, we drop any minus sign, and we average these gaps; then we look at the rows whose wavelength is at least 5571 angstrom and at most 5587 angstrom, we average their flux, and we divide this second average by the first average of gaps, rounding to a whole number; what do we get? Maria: 23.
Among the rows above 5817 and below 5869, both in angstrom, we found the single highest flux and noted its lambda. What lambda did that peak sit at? 5824.0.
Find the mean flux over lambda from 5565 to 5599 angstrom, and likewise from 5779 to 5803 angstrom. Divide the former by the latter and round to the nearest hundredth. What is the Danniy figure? 1.06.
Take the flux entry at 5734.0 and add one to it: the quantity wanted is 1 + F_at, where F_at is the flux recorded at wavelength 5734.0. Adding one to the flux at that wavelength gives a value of 14.0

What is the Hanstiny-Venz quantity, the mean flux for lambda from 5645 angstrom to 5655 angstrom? 13.0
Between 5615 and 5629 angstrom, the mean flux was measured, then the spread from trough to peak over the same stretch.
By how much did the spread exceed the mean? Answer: -11.1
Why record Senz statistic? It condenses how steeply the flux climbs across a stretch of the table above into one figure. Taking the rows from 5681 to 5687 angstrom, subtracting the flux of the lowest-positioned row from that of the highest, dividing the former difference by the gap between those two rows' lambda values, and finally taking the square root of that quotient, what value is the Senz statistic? 0.46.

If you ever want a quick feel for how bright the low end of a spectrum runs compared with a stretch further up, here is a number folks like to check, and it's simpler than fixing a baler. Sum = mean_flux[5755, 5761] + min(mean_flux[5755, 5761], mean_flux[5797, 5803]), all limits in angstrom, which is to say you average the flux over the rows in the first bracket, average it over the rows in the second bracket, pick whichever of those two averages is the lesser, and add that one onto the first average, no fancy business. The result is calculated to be 24.13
